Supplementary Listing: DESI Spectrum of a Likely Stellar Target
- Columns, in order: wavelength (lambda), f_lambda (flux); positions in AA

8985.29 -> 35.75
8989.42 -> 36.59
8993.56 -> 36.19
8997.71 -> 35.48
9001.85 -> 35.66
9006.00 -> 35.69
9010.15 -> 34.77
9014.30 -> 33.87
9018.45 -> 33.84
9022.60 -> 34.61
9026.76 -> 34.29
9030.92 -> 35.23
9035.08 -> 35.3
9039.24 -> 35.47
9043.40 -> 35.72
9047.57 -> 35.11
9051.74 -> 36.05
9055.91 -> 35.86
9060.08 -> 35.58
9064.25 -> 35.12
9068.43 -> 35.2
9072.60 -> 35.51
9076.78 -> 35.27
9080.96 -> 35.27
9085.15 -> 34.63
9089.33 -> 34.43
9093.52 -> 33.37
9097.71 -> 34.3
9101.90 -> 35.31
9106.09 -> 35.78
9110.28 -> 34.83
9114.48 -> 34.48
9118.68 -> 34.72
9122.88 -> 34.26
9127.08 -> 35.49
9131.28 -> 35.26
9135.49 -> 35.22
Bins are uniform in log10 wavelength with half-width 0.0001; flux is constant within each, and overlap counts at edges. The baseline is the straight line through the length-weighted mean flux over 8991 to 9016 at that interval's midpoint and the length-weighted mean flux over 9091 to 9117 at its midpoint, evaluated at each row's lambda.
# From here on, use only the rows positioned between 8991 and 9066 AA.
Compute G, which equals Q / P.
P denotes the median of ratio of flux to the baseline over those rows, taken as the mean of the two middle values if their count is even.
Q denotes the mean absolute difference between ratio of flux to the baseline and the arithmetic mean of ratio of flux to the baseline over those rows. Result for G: 0.0158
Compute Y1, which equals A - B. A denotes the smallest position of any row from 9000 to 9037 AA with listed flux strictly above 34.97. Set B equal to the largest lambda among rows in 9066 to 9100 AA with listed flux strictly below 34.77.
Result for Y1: -95.9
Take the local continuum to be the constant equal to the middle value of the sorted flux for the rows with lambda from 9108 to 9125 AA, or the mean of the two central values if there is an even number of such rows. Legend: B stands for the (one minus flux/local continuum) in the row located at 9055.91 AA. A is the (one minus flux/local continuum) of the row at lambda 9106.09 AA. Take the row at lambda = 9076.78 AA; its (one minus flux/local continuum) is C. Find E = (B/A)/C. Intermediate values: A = -0.034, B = -0.036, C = -0.019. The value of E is -55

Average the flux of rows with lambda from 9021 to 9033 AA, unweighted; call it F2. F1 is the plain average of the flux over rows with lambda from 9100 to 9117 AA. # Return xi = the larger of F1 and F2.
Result 35.1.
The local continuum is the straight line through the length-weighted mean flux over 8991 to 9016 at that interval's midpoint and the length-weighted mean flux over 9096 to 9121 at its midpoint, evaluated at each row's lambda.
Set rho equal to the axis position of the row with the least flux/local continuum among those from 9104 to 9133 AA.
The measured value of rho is 9122.88 AA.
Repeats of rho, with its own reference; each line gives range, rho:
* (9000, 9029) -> 9018.45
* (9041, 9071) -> 9047.57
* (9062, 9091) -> 9089.33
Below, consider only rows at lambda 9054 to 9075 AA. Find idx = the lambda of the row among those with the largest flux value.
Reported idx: 9055.91 AA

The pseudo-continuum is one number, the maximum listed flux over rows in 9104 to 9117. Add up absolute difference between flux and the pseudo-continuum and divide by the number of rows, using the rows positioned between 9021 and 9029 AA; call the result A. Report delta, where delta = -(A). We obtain -1.3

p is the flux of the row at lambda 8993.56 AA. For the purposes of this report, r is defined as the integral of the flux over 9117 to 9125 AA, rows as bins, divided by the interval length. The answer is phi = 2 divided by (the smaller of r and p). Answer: 0.0580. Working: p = 36.19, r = 34.5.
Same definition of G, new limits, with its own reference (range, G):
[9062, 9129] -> 0.0128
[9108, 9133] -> 0.0113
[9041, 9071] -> 0.0084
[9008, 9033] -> 0.0127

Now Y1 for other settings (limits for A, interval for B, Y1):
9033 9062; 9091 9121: -83.6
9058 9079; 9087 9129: -62.8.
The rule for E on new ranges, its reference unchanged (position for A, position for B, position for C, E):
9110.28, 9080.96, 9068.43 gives -168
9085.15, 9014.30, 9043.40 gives 752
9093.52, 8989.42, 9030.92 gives 89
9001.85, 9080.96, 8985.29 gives -19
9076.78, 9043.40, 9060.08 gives -59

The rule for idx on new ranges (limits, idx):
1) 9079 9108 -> 9106.09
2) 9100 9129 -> 9106.09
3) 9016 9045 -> 9043.40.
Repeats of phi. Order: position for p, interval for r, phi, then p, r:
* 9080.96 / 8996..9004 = 0.0567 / 35.27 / 35.6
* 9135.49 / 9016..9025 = 0.0584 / 35.22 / 34.2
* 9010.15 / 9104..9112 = 0.0575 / 34.77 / 35.3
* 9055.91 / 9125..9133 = 0.0565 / 35.86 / 35.4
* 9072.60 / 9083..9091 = 0.0579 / 35.51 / 34.5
